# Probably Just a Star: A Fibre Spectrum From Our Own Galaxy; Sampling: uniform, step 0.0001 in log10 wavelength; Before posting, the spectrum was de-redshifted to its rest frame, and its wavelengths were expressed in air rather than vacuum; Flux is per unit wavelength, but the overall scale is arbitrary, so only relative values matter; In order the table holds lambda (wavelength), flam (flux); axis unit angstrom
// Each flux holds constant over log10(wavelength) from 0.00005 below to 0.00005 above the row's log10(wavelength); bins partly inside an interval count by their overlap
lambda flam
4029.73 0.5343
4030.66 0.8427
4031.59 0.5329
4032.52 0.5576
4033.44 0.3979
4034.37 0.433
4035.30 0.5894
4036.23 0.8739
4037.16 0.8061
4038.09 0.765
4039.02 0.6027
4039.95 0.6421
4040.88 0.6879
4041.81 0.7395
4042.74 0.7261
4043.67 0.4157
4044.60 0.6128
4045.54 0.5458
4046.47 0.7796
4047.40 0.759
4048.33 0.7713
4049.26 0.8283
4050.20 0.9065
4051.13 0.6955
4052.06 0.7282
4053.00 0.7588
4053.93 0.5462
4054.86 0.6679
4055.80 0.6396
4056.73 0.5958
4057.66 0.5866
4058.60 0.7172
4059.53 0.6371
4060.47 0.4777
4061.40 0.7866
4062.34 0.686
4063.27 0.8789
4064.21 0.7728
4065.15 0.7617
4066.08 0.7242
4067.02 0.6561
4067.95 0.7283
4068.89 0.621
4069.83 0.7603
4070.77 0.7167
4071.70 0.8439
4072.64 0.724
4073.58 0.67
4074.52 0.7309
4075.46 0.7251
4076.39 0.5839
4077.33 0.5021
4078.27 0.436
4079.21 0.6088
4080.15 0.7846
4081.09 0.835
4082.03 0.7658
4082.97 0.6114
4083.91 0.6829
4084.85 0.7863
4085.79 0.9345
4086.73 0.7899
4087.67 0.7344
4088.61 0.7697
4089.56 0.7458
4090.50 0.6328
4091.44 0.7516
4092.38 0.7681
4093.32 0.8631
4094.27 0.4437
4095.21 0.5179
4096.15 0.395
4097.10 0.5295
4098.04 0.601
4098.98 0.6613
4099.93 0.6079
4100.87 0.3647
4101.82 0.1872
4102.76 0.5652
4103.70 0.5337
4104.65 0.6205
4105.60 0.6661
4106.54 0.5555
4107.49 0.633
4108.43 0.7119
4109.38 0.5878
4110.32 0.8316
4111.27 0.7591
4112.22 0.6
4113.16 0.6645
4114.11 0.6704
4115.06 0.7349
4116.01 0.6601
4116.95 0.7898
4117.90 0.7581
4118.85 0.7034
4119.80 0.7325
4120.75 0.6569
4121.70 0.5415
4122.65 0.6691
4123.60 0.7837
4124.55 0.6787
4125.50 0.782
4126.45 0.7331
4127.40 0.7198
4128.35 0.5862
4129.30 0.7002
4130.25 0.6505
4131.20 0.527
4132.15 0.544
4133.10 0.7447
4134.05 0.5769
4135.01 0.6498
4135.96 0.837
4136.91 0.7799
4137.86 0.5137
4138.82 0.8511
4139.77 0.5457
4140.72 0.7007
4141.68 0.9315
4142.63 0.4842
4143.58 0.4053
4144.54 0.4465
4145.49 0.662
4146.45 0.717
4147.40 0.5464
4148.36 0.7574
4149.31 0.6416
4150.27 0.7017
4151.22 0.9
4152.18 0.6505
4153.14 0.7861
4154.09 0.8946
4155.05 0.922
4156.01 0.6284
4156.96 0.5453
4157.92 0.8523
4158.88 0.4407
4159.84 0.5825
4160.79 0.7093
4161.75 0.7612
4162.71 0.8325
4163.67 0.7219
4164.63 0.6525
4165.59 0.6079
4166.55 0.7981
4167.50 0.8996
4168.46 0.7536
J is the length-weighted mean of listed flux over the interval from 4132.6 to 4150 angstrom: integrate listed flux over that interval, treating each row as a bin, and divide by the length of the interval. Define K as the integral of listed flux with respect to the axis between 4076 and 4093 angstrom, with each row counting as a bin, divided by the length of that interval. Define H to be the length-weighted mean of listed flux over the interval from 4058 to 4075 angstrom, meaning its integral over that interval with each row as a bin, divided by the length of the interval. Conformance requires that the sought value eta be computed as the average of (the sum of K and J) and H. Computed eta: 1.04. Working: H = 0.715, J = 0.655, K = 0.709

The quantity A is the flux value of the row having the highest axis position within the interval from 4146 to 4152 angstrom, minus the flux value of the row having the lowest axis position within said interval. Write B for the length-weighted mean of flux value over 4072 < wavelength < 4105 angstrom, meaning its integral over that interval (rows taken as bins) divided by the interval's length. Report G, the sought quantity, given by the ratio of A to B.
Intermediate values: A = 0.18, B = 0.643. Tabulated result 0.28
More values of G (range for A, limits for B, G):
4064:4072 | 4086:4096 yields 0.10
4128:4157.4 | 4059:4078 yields -0.06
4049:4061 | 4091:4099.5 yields -0.57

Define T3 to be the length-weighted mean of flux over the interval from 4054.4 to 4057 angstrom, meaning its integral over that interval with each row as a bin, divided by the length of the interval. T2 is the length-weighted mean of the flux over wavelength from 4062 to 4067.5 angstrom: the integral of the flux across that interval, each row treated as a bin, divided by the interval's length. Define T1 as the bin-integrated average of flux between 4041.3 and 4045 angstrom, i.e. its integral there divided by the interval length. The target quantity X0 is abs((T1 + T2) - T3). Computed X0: 0.74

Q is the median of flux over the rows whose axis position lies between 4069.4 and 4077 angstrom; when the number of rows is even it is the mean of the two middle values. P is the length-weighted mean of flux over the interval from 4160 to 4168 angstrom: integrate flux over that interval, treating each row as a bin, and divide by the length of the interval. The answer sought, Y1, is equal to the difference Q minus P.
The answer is -0.02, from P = 0.74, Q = 0.725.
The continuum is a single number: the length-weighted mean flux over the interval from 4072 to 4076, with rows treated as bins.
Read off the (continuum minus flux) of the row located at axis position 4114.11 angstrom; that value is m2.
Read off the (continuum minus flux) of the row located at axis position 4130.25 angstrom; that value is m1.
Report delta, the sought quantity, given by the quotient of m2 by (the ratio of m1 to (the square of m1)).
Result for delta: 0.003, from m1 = 0.065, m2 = 0.05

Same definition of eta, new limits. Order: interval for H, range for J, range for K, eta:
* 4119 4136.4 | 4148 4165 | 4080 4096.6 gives 1.05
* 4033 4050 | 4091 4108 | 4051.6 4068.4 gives 0.96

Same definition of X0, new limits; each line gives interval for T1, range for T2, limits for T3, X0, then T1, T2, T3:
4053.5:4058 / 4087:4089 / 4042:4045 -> 0.77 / 0.61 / 0.756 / 0.60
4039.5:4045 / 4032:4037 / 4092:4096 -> 0.60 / 0.64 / 0.585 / 0.63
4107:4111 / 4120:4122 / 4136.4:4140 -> 0.63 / 0.69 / 0.622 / 0.68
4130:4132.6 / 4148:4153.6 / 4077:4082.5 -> 0.65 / 0.57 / 0.739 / 0.66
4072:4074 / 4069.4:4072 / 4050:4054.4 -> 0.76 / 0.71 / 0.771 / 0.72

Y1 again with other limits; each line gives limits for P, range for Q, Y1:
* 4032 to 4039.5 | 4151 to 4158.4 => 0.19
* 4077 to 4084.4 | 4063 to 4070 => 0.09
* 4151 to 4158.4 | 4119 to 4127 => -0.06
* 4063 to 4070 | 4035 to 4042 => -0.02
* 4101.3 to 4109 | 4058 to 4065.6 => 0.18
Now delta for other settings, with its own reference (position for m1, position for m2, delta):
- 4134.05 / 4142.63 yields 0.032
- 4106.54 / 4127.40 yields -0.001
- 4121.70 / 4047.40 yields -0.008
